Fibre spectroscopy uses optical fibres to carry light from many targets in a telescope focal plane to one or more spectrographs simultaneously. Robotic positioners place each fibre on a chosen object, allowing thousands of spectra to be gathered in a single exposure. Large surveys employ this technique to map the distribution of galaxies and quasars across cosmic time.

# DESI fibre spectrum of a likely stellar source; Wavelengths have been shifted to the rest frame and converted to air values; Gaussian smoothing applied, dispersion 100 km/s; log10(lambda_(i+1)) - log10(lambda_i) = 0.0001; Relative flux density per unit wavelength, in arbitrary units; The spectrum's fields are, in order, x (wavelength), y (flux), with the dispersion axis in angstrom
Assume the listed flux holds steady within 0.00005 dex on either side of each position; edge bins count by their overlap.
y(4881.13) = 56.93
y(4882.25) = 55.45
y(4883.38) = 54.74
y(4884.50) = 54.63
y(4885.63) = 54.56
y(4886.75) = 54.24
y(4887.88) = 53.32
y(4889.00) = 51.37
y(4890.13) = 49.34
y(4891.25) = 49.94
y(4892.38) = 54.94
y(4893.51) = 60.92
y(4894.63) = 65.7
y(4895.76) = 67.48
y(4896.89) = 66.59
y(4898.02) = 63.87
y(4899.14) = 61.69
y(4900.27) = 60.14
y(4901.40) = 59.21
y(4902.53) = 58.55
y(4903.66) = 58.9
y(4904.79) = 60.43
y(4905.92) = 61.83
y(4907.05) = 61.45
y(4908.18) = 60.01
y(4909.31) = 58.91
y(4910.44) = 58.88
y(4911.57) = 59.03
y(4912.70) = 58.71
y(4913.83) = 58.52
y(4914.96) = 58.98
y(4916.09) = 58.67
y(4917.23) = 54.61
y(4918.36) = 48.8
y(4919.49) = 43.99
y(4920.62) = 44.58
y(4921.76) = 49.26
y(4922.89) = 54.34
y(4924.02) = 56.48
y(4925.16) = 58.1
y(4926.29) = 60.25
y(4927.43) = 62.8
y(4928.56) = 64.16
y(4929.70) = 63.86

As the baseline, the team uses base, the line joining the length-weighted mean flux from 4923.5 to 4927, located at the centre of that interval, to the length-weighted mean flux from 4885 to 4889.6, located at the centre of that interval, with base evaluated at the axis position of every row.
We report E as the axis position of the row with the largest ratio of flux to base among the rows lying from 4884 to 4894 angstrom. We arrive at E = 4893.51 angstrom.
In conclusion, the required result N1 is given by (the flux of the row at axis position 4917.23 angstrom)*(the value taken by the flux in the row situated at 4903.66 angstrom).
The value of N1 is 3217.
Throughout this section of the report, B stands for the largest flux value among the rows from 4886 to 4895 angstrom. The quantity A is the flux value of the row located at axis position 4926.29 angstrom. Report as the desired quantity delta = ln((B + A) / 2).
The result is 4.14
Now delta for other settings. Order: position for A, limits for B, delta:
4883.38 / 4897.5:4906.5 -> 4.08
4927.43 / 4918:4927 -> 4.12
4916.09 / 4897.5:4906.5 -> 4.12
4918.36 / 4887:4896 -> 4.06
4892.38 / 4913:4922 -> 4.04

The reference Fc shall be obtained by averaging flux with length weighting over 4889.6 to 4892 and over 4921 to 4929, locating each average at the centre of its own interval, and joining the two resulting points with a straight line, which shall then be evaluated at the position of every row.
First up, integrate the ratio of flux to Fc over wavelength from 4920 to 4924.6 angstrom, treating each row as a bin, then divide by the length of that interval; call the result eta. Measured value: 0.90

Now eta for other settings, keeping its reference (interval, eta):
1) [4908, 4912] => 1.09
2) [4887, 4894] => 1.06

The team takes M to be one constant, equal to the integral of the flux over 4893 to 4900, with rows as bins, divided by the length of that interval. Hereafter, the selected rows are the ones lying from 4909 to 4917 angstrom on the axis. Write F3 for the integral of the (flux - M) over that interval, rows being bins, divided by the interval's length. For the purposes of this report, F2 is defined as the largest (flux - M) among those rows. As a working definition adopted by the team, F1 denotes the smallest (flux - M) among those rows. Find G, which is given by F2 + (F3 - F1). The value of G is -5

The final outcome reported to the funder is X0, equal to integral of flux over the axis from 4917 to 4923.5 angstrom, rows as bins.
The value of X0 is 319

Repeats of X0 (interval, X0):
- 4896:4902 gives 375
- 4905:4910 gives 303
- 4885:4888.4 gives 184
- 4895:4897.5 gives 167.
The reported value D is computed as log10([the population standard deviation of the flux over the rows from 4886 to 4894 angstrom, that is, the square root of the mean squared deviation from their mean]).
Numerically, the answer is 0.56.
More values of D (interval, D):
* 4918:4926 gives 0.72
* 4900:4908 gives 0.07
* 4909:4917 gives -0.77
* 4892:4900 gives 0.60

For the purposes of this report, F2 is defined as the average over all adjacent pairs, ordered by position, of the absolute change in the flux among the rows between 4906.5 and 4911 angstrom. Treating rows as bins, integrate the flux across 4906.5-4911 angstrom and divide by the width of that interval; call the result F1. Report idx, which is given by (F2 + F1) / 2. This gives 30.3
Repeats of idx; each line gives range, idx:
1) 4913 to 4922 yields 27.7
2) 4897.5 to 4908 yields 30.9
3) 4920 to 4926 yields 28.1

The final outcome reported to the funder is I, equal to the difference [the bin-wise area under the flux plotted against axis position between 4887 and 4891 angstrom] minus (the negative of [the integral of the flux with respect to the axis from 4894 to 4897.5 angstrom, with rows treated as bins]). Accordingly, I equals 438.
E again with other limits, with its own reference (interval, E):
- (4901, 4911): 4905.92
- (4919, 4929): 4928.56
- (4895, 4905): 4895.76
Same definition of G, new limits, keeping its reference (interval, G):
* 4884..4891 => -6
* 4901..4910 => -1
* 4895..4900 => 6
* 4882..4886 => -9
